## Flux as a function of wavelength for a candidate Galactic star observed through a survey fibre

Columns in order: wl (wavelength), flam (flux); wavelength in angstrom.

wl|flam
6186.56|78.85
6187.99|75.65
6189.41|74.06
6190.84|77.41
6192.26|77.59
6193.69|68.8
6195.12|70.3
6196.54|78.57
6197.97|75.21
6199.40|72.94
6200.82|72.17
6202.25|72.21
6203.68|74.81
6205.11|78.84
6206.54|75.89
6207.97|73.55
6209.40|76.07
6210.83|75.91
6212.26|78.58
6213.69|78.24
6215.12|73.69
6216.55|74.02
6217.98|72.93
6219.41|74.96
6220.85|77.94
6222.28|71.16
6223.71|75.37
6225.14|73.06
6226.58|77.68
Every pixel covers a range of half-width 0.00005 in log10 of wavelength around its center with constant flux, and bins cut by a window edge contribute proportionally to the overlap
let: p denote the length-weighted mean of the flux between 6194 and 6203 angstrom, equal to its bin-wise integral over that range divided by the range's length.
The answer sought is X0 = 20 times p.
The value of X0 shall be 1467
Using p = 73.4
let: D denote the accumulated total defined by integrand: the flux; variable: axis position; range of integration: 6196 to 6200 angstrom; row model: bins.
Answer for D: 302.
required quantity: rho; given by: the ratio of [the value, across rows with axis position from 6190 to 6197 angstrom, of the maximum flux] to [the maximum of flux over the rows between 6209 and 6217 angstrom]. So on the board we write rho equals 1.00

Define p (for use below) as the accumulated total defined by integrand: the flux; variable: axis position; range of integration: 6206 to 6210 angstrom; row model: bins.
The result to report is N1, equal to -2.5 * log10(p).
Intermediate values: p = 300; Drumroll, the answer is -6.19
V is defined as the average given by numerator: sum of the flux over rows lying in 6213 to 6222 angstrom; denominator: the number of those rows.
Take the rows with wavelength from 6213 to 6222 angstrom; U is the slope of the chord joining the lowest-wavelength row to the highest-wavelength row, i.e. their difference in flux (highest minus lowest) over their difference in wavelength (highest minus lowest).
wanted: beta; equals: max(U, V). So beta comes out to 75.3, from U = -0.04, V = 75.3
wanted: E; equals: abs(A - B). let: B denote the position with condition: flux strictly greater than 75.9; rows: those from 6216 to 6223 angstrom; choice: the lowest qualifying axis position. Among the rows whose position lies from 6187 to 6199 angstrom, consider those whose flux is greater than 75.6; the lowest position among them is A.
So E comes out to 32.9 angstrom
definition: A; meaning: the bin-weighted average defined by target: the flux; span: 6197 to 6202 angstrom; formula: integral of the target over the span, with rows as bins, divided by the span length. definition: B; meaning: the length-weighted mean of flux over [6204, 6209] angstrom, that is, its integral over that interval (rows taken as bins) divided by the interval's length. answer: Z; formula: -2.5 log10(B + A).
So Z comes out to -5.437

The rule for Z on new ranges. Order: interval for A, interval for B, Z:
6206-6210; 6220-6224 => -5.439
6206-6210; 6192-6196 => -5.418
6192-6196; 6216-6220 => -5.410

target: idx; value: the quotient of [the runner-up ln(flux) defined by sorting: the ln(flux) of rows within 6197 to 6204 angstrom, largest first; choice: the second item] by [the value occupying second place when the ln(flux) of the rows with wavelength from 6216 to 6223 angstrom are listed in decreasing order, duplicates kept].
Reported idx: 1.00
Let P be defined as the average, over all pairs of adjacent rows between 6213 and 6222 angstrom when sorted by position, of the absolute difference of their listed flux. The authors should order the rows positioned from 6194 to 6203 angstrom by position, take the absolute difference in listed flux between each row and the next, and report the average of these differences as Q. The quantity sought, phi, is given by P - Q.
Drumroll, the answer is -1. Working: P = 2.2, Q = 2.9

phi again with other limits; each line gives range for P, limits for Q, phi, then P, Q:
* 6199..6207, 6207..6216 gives 0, 2.1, 2.0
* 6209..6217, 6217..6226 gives -2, 1.6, 3.7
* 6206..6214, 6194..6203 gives -1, 1.6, 2.9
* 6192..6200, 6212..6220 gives 3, 4.8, 1.7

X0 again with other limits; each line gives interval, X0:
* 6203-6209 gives 1515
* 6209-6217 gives 1524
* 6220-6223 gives 1490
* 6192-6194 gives 1459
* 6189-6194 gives 1498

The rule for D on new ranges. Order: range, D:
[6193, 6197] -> 289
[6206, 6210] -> 300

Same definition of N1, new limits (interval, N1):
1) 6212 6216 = -6.22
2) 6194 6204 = -7.17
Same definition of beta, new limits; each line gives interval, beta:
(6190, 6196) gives 73.5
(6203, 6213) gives 76.2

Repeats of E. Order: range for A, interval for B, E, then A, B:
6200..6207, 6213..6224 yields 8.6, 6205.11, 6213.69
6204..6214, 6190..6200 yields 14.3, 6205.11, 6190.84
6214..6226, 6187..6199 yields 30.0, 6220.85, 6190.84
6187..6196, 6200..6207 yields 17.1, 6187.99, 6205.11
